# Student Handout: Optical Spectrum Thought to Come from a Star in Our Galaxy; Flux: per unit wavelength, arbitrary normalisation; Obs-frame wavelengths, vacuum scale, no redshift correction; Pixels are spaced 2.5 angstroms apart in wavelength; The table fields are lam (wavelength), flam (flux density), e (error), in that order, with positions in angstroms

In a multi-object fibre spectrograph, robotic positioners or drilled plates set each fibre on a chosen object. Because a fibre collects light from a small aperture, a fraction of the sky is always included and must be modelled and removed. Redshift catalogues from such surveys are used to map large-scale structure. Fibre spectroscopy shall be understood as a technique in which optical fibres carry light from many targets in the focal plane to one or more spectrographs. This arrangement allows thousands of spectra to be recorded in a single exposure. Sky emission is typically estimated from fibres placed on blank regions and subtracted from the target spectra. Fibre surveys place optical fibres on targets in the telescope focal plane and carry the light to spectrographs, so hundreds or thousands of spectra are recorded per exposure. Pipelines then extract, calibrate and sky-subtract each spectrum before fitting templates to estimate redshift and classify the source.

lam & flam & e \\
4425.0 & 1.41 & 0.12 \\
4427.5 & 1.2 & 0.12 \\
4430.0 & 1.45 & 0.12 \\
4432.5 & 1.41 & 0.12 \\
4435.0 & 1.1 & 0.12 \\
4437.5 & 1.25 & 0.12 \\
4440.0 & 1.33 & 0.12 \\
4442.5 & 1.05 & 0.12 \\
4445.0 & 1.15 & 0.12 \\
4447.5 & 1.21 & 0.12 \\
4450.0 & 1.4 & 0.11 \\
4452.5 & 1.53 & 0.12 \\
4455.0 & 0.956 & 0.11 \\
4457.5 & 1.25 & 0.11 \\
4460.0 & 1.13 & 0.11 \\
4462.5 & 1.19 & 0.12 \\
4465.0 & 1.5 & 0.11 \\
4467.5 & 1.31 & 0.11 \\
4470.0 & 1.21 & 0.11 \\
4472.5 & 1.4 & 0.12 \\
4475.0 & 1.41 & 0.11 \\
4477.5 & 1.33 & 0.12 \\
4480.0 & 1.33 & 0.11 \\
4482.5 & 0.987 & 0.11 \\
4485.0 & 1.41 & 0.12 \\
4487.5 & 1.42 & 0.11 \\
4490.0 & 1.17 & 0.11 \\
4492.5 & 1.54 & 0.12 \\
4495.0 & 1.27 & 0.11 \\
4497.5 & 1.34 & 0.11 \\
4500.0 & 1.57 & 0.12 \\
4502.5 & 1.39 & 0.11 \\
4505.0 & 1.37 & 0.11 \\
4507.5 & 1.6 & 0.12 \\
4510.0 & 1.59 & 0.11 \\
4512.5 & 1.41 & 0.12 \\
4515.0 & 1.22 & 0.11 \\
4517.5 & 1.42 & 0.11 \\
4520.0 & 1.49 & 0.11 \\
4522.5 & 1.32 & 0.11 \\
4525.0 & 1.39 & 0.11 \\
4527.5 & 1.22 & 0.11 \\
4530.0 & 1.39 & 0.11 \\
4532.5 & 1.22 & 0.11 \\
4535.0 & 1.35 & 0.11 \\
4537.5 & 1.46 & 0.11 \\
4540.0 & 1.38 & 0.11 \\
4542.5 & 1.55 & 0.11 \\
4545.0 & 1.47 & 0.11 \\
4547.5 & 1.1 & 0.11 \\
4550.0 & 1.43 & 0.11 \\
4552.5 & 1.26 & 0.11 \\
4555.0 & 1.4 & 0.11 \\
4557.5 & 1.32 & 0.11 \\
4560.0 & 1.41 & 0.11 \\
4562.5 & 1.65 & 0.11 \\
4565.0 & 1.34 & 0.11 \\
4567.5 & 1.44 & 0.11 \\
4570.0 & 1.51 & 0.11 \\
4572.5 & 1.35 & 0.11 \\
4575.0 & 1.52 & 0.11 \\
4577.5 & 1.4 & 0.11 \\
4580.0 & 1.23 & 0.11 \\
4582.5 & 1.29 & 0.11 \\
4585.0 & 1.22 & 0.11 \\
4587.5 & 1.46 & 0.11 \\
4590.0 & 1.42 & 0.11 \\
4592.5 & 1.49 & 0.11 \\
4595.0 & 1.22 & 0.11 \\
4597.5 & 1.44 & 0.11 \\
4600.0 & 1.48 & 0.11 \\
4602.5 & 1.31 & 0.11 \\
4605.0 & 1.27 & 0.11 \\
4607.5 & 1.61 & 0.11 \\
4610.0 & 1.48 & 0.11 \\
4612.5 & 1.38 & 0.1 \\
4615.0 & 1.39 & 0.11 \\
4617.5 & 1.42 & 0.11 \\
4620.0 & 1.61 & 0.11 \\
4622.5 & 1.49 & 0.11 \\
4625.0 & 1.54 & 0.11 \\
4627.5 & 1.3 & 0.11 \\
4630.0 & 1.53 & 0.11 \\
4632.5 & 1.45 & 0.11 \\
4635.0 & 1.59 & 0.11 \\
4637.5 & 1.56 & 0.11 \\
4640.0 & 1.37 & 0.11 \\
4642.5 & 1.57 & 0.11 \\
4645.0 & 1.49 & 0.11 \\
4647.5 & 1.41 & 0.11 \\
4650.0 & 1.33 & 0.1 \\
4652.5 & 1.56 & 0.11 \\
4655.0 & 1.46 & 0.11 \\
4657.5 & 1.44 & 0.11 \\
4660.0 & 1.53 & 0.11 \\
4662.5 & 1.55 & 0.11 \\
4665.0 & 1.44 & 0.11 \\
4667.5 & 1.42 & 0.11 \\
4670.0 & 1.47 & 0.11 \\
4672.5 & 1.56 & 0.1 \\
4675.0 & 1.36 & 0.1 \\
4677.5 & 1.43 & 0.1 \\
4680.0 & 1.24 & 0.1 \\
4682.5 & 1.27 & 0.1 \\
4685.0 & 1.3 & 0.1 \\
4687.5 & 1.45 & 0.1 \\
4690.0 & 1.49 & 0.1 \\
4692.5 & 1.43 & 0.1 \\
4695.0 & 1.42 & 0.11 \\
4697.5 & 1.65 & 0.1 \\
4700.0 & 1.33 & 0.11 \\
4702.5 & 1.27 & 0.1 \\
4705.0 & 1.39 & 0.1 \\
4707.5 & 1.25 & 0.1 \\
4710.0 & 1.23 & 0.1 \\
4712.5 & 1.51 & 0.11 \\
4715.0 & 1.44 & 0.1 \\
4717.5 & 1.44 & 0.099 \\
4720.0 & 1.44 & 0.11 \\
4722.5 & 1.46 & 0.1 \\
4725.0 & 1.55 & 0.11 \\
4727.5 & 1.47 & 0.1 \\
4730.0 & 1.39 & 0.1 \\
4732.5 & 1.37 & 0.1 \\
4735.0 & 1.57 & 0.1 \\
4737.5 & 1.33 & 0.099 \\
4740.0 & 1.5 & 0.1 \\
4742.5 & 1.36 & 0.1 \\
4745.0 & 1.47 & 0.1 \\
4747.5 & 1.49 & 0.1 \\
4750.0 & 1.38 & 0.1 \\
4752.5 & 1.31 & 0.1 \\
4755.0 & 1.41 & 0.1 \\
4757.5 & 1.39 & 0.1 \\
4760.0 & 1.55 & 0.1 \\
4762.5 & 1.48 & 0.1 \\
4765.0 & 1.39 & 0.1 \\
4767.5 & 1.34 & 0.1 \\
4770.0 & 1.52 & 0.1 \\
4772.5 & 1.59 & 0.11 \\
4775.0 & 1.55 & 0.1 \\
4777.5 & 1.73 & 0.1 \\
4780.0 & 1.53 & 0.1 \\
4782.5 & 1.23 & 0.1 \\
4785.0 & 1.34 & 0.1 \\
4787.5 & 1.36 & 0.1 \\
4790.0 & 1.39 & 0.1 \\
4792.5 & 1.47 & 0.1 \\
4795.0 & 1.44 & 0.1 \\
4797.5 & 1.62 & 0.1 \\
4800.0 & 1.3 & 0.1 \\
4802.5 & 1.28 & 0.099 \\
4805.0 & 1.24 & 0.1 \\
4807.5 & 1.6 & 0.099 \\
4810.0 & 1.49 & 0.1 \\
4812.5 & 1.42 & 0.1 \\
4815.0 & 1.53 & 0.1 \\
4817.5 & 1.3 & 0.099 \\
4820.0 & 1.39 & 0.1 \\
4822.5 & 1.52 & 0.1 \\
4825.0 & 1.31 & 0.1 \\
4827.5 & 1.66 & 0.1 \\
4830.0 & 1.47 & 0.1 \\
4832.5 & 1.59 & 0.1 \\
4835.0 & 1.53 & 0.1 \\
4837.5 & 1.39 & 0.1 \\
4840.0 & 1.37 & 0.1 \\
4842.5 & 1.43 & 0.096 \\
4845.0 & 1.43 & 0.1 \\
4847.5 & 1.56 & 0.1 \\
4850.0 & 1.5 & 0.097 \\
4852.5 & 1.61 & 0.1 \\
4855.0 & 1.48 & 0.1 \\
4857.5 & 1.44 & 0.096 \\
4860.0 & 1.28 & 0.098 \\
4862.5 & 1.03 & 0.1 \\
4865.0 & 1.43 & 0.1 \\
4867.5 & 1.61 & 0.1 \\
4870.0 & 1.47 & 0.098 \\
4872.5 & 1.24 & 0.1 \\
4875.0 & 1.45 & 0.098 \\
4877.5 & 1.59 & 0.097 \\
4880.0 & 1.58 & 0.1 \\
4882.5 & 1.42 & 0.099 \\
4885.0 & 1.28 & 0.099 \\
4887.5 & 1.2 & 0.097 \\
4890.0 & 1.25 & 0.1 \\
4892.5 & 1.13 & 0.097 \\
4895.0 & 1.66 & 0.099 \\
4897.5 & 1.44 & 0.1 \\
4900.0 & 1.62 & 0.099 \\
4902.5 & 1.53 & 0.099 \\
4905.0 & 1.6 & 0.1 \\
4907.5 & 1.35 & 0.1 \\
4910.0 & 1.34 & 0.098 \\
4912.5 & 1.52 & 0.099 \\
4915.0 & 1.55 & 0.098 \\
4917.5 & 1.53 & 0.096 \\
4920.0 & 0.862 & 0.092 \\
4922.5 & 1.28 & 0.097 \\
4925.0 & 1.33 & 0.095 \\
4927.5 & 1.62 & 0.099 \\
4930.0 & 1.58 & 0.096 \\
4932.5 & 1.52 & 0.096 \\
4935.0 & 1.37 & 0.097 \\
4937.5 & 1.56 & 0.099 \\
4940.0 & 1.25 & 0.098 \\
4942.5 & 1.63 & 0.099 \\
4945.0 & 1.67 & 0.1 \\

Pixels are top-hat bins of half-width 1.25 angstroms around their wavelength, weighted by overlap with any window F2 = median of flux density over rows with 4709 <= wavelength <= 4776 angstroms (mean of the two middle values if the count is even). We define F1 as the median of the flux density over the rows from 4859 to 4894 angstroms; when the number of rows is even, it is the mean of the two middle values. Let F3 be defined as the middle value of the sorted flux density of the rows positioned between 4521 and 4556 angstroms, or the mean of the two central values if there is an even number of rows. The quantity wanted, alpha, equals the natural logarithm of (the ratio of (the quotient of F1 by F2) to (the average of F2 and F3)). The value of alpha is -0.410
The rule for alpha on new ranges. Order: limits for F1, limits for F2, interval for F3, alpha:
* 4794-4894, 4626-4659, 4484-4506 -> -0.371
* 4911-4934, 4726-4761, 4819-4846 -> -0.265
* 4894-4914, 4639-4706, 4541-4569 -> -0.286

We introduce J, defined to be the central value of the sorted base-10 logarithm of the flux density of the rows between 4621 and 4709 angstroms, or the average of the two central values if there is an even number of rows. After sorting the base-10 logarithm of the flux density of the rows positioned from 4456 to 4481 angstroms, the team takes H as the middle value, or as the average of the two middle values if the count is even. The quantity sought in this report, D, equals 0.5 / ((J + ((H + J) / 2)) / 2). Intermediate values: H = 0.121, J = 0.158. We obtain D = 3.36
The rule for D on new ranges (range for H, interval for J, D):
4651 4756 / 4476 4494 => 3.77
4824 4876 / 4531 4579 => 3.33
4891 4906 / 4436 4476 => 4.12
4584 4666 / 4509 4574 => 3.34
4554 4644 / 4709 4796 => 3.17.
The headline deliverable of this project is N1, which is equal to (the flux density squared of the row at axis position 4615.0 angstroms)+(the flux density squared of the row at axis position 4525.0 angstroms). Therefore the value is 3.9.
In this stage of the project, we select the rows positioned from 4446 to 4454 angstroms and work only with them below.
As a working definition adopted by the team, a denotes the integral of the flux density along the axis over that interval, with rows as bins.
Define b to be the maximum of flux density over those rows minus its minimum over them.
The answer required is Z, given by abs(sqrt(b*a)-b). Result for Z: 1.5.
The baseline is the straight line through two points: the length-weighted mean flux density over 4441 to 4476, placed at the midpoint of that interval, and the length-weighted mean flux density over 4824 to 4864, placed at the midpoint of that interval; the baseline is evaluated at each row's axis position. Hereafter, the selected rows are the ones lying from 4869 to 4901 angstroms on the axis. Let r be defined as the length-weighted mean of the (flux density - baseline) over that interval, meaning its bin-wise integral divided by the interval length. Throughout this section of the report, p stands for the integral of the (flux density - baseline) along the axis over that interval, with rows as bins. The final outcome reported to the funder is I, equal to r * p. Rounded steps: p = -2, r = -0.05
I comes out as 0.09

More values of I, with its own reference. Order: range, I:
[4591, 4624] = 0.32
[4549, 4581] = 0.27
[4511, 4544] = 0.20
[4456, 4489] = 0.02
